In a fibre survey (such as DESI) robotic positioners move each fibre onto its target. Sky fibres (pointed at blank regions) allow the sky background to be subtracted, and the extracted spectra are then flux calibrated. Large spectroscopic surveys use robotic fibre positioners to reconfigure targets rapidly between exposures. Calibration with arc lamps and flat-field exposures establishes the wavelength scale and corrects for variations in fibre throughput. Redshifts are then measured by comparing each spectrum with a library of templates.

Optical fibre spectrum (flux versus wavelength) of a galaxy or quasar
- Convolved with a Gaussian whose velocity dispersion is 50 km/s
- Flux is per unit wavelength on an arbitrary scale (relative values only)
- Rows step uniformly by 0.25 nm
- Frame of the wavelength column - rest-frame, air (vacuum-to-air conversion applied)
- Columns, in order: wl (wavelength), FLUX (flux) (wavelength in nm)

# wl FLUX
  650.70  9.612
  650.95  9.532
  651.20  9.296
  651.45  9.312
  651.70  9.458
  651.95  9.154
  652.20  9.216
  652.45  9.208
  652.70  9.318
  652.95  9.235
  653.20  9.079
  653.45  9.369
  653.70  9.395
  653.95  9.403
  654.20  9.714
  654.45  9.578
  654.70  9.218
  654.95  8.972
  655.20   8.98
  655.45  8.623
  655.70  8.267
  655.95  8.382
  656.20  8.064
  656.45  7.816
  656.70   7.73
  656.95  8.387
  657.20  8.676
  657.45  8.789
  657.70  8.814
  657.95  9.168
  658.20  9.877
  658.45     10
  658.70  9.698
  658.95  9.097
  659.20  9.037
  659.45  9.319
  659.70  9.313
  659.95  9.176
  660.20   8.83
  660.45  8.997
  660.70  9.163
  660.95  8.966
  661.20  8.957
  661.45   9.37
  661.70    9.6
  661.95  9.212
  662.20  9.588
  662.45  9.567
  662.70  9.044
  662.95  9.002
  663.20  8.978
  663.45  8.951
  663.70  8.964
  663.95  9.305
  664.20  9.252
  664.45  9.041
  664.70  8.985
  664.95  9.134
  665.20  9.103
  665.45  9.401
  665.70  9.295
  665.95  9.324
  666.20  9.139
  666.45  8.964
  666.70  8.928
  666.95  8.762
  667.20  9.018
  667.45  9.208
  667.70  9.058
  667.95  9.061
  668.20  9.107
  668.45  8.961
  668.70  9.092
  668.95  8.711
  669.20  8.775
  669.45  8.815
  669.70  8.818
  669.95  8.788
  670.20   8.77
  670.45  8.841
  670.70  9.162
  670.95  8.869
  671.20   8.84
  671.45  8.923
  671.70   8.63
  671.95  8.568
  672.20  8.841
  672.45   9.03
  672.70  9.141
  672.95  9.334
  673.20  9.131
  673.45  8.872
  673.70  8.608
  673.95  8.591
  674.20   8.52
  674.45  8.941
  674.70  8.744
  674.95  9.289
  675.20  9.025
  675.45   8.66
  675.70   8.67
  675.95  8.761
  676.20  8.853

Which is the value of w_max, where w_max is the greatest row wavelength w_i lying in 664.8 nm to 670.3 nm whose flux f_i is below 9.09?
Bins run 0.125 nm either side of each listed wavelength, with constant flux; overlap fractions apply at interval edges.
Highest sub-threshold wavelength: 670.20 nm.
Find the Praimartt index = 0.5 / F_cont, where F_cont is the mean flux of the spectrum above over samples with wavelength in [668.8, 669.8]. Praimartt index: 0.0569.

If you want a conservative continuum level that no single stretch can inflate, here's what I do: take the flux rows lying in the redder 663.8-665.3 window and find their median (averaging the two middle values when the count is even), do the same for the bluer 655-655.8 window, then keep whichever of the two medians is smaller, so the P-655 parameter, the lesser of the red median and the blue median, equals 8.62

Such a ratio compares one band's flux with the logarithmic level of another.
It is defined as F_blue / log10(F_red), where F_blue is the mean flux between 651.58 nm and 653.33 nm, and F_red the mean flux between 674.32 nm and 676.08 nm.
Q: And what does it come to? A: 9.75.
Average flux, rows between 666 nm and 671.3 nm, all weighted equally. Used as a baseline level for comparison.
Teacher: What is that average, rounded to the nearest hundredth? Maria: 8.94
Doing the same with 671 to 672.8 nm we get 8.85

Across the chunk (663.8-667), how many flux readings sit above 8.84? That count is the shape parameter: 12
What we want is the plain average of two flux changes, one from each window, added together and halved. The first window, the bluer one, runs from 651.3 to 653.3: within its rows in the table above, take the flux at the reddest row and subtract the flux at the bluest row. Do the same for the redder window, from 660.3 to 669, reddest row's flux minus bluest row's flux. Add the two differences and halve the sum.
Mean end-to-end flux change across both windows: -0.3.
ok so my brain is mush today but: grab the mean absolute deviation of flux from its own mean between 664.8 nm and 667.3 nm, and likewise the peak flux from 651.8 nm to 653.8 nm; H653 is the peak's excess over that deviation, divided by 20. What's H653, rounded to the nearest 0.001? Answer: 0.462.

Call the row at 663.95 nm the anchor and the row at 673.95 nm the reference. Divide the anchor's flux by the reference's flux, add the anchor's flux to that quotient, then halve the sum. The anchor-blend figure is 5.19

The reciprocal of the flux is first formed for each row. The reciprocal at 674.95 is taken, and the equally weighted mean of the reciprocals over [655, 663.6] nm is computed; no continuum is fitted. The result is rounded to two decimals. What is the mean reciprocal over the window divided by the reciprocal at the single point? 1.04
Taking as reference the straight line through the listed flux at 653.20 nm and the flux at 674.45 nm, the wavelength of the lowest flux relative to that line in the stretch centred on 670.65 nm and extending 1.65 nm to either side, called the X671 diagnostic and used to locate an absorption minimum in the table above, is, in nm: 671.95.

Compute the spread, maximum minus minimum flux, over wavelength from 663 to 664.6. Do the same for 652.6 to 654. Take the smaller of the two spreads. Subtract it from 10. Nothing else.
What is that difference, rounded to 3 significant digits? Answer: 9.68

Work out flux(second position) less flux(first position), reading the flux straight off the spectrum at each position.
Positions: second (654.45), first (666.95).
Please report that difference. 0.8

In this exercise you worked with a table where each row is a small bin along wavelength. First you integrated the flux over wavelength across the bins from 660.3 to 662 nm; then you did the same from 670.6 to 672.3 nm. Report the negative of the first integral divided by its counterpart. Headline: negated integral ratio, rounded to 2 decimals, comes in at -1.04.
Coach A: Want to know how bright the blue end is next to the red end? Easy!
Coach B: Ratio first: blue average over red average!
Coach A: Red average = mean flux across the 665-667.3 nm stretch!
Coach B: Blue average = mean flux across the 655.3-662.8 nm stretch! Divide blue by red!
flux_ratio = 0.99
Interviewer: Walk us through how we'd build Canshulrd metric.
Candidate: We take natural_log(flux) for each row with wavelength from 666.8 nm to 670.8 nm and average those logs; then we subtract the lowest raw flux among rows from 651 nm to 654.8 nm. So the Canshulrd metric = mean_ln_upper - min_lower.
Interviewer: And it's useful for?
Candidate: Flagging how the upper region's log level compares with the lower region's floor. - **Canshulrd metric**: -6.9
